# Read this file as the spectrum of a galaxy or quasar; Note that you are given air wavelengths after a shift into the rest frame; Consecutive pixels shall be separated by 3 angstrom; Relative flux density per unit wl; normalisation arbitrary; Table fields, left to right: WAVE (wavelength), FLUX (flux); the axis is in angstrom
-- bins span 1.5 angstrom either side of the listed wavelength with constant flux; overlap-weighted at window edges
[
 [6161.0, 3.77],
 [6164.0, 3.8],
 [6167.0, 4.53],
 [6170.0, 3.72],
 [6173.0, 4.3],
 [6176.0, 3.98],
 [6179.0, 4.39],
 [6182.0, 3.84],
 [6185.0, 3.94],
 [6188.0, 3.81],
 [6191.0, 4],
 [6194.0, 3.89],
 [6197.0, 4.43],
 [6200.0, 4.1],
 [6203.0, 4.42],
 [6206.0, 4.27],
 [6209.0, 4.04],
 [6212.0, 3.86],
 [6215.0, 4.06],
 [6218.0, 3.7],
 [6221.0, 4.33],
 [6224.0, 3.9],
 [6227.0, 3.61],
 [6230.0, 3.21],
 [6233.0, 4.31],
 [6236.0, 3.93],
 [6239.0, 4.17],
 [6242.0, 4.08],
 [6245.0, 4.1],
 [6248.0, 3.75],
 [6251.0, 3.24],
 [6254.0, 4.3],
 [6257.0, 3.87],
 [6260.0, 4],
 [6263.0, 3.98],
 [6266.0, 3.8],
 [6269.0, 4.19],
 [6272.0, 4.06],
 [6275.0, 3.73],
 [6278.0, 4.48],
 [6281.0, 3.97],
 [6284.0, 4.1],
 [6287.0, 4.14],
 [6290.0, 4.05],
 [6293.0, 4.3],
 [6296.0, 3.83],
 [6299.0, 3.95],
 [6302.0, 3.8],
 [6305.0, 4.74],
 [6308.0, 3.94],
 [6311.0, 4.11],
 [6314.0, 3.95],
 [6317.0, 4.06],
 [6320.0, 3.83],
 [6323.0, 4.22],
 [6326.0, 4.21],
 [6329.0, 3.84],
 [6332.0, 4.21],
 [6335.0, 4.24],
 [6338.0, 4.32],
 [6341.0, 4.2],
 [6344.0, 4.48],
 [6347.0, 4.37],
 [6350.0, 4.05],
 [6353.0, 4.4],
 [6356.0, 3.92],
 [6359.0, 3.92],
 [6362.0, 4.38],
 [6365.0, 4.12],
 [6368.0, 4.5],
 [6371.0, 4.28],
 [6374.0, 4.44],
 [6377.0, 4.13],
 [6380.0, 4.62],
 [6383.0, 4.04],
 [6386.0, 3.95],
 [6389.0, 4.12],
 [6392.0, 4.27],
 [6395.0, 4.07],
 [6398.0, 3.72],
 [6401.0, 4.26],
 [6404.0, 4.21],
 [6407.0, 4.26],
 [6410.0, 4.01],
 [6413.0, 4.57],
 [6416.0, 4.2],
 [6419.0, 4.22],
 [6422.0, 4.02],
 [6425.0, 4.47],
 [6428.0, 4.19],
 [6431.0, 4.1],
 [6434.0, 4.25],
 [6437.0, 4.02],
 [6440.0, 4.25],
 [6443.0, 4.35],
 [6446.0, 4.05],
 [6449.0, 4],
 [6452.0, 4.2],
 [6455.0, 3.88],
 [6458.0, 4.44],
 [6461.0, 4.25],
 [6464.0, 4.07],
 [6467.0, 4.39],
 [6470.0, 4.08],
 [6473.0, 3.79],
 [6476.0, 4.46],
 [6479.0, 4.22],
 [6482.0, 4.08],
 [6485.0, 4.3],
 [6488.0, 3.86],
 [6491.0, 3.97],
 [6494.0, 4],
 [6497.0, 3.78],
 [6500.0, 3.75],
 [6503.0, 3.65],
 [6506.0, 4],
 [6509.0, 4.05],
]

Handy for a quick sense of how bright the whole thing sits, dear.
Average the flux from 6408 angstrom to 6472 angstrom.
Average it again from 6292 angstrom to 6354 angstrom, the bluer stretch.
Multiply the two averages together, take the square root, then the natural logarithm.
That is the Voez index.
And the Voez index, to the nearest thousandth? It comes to 1.427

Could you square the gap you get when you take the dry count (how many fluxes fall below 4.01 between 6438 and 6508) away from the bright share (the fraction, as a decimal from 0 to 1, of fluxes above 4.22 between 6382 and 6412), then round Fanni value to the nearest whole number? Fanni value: 94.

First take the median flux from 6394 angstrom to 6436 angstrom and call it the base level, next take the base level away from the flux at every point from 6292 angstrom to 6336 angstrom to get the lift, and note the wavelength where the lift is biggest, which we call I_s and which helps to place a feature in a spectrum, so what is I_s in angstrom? 6305.0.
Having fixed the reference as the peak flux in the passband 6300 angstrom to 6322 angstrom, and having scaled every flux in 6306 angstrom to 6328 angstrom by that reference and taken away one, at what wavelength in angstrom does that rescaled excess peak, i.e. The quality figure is 6323.0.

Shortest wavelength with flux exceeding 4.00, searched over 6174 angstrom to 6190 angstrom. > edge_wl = 6179.0 angstrom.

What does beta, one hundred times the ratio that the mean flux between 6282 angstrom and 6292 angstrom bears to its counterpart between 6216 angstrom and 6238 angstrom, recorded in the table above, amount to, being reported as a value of 106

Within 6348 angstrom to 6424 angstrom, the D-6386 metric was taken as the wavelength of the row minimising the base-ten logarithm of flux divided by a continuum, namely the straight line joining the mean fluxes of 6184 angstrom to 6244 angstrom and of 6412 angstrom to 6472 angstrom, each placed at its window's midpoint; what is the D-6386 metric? 6398.0 angstrom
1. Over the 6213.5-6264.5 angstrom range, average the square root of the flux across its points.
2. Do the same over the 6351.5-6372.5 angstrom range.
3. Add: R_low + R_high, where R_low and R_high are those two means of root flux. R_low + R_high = 4.03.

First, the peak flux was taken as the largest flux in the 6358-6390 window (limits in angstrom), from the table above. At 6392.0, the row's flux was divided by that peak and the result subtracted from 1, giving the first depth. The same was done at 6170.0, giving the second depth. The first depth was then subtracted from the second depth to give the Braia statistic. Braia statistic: 0.12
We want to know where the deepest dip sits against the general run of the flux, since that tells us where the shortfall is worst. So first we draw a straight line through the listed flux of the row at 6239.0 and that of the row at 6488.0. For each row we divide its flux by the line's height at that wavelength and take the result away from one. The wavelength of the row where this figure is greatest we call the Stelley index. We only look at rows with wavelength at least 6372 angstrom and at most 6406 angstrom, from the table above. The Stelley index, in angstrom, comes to 6398.0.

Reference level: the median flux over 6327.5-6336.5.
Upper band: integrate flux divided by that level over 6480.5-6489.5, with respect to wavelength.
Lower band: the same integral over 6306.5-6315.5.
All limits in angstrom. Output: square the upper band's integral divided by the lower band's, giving 1.04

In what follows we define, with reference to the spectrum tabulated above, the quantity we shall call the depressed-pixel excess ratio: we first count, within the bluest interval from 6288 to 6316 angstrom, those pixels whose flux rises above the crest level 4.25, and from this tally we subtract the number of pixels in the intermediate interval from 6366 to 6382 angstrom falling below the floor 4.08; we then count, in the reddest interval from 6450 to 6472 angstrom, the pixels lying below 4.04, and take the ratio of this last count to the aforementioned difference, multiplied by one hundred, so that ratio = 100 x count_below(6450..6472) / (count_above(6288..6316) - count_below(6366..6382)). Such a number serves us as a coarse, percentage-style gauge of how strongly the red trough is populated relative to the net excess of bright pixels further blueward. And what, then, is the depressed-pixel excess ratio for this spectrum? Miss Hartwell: 50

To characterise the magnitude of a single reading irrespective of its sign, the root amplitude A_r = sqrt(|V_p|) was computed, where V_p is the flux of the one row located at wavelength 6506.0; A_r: 2.00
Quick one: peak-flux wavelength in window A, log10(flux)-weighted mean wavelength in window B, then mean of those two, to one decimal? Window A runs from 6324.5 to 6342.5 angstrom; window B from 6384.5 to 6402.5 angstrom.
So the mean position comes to 6365.8 angstrom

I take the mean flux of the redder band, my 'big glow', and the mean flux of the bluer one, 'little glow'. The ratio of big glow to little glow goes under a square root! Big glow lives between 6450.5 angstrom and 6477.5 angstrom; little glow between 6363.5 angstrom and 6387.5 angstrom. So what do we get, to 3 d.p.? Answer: 0.990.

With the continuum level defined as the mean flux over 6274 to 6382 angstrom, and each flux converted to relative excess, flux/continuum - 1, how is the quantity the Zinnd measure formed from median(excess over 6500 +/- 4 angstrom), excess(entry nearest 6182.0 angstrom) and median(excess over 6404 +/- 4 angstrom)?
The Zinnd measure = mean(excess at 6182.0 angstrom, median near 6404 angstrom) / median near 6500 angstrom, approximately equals 0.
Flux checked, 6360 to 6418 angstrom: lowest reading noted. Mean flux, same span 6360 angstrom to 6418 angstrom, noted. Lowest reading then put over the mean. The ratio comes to 0.882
